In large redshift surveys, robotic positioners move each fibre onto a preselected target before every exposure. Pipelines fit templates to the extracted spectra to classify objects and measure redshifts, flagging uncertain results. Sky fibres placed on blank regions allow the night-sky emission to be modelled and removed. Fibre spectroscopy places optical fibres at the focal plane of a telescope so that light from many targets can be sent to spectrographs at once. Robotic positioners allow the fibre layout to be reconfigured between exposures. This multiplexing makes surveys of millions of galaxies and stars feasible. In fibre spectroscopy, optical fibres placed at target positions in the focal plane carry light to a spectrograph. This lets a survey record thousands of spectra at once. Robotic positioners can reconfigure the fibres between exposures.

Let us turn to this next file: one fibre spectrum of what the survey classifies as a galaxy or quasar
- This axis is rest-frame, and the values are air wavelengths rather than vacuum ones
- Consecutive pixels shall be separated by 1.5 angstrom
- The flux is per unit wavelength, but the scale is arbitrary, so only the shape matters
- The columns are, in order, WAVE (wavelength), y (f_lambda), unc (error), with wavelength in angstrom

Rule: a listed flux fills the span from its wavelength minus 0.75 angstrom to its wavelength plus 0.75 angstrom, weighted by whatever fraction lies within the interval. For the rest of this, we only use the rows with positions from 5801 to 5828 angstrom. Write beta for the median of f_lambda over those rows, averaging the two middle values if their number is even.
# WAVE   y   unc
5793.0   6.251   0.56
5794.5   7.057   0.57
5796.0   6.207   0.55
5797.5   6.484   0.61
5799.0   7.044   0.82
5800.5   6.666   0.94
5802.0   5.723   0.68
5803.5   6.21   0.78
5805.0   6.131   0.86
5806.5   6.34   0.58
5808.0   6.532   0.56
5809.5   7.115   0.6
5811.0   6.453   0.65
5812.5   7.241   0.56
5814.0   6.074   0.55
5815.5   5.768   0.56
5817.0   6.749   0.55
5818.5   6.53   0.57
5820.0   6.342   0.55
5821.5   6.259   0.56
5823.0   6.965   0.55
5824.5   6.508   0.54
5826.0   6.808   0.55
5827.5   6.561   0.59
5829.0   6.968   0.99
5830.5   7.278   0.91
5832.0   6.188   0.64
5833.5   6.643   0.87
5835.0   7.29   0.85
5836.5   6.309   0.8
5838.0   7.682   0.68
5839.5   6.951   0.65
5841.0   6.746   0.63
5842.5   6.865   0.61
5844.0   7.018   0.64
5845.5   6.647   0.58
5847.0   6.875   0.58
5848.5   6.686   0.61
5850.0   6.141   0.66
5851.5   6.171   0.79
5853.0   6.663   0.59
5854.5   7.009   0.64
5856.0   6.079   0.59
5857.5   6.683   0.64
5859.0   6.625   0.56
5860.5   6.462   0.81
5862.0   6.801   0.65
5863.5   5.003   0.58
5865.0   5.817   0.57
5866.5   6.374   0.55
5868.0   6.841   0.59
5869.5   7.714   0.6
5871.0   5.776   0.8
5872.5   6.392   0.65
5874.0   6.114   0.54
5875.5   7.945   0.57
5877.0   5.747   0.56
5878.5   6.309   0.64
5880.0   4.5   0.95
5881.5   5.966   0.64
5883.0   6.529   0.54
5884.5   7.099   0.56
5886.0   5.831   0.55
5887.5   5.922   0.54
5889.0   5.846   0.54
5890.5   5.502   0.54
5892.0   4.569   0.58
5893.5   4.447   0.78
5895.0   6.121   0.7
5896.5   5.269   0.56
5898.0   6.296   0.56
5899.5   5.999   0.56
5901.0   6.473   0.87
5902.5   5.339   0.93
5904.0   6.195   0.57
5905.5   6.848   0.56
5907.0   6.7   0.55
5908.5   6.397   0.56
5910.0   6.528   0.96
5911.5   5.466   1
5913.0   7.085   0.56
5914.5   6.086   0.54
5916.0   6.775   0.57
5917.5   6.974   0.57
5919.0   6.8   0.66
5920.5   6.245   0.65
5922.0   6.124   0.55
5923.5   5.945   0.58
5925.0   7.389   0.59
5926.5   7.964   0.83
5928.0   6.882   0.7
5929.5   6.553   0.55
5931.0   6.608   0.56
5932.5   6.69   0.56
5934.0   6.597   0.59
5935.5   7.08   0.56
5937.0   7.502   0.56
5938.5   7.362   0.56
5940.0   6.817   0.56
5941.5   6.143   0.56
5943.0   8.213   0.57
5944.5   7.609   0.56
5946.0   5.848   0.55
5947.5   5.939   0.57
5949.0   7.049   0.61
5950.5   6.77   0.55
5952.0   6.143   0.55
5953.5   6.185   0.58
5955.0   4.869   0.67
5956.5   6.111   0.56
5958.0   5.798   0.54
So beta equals 6.48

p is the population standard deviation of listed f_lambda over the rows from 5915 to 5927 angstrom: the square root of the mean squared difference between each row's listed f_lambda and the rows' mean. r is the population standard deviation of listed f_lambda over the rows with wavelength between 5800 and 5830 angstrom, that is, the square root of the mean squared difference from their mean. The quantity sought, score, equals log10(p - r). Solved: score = -0.63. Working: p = 0.63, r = 0.40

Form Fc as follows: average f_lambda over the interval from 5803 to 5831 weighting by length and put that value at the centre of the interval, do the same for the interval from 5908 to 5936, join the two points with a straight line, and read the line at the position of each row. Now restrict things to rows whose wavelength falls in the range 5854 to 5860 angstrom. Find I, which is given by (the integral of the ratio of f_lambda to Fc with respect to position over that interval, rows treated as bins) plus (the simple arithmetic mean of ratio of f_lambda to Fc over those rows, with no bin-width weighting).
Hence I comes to 7.0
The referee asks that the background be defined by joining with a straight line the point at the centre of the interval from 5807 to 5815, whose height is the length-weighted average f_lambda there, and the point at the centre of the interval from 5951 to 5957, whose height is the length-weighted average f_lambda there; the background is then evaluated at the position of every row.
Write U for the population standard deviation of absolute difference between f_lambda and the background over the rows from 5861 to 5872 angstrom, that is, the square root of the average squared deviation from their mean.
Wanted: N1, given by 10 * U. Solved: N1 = 4.6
